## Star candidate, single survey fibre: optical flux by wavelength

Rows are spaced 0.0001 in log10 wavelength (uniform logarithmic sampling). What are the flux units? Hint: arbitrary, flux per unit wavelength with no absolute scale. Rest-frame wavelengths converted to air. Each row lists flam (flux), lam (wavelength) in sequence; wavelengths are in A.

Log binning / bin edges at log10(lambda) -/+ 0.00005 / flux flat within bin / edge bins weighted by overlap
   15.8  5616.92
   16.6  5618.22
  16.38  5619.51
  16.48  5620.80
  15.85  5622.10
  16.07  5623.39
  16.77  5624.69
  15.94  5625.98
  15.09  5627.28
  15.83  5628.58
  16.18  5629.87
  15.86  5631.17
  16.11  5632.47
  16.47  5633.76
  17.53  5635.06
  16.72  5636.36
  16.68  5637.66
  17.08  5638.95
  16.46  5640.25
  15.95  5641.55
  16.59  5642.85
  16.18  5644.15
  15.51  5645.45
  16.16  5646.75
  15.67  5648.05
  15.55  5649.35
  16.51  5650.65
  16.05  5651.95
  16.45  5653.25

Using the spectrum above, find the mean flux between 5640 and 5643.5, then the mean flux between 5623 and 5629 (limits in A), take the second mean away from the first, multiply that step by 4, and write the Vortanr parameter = 1.57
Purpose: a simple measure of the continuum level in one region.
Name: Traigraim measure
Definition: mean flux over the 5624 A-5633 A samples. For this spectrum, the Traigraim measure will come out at 16.0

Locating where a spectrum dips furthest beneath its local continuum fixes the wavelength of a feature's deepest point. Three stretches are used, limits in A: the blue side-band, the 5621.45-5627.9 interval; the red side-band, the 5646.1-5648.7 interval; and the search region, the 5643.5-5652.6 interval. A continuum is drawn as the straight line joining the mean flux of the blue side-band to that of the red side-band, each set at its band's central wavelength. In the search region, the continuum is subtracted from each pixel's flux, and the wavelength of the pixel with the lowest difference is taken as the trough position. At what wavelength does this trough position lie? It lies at 5645.45 A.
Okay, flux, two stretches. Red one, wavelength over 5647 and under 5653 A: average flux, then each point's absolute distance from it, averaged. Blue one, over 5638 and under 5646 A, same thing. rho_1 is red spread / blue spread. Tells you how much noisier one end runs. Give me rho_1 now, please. 0.81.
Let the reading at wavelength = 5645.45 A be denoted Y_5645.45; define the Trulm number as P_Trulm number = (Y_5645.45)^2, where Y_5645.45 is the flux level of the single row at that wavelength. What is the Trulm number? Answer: 241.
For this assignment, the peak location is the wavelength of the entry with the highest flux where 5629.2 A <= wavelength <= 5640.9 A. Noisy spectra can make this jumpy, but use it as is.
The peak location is 5635.06 A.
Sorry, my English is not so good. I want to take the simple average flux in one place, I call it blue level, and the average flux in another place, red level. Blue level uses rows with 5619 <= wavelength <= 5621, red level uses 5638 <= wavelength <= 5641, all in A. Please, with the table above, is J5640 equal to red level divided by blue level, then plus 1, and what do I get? 2.02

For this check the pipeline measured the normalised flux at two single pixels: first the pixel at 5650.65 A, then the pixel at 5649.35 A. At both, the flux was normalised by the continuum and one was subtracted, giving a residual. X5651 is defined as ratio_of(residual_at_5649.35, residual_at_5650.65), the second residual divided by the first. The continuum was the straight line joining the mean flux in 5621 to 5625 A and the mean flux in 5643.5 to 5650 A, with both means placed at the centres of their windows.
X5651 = -0.3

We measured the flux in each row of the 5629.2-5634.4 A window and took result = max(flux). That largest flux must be 16.47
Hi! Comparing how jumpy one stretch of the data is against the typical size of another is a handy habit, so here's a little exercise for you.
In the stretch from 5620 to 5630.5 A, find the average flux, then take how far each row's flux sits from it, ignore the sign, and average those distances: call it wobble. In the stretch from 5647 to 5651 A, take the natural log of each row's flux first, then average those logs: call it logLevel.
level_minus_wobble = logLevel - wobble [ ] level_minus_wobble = 2.42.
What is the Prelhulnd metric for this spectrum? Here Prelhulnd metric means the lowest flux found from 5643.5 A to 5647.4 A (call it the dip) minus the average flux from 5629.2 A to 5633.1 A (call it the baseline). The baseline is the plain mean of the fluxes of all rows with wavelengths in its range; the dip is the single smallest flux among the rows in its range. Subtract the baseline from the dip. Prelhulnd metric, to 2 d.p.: -0.54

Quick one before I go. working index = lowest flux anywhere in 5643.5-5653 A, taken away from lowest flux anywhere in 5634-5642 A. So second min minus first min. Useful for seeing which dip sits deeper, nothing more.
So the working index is 0.44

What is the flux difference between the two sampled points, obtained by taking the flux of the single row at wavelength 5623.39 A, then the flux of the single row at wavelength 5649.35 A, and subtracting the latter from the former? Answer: 0.5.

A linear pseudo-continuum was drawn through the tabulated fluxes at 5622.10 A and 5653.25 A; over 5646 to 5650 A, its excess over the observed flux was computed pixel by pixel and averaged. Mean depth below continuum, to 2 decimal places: 0.56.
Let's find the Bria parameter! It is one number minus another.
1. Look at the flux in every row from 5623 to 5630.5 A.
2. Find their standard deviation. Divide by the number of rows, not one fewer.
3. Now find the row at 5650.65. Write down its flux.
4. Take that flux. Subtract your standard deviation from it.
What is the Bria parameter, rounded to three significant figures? 16.0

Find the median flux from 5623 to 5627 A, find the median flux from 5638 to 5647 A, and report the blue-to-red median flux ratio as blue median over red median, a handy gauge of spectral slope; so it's 0.99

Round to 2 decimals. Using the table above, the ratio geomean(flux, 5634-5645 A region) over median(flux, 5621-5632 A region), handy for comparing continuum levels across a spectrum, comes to 1.05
